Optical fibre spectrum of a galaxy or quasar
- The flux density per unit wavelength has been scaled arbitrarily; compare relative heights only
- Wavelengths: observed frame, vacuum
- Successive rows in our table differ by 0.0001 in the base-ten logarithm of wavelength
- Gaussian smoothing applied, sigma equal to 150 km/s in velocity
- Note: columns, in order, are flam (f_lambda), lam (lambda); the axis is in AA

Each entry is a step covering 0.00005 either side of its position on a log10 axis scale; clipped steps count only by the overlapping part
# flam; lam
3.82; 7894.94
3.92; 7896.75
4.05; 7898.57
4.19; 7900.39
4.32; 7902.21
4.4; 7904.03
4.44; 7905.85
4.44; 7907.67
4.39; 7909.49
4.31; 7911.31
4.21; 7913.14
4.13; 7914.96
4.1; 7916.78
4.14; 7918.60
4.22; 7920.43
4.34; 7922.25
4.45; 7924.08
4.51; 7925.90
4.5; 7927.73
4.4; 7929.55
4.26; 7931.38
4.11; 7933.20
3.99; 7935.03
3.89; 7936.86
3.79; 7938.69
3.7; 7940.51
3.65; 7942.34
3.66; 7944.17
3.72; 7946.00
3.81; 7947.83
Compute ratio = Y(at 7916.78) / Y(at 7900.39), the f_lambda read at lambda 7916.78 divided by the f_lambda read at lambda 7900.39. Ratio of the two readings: 0.98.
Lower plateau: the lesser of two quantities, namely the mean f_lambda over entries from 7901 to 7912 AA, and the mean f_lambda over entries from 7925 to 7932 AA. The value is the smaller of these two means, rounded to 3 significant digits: 4.38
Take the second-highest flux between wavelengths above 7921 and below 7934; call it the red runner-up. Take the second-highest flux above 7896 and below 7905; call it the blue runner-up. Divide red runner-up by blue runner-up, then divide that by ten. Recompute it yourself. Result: 0.1042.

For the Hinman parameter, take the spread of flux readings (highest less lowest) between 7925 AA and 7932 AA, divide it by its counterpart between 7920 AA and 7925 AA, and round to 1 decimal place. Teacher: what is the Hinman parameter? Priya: 1.1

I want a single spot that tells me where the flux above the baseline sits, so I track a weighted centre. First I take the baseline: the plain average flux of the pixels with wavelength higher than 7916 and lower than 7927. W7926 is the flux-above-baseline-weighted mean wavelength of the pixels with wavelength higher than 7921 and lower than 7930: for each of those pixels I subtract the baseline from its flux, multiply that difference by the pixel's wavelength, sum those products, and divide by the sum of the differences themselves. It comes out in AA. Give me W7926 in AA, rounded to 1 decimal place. 7926.3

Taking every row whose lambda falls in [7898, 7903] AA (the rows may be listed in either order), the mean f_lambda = 4.19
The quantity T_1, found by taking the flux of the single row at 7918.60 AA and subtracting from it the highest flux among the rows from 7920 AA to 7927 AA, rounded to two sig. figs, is -0.37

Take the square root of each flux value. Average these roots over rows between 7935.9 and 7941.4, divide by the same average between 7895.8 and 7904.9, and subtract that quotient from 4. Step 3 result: 3.05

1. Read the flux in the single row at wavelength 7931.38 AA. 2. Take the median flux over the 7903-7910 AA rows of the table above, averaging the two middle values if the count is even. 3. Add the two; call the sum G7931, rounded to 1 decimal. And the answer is 8.7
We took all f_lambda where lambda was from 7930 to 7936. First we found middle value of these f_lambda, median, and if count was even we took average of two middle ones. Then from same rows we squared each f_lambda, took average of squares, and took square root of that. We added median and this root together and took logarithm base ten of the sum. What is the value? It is 0.915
